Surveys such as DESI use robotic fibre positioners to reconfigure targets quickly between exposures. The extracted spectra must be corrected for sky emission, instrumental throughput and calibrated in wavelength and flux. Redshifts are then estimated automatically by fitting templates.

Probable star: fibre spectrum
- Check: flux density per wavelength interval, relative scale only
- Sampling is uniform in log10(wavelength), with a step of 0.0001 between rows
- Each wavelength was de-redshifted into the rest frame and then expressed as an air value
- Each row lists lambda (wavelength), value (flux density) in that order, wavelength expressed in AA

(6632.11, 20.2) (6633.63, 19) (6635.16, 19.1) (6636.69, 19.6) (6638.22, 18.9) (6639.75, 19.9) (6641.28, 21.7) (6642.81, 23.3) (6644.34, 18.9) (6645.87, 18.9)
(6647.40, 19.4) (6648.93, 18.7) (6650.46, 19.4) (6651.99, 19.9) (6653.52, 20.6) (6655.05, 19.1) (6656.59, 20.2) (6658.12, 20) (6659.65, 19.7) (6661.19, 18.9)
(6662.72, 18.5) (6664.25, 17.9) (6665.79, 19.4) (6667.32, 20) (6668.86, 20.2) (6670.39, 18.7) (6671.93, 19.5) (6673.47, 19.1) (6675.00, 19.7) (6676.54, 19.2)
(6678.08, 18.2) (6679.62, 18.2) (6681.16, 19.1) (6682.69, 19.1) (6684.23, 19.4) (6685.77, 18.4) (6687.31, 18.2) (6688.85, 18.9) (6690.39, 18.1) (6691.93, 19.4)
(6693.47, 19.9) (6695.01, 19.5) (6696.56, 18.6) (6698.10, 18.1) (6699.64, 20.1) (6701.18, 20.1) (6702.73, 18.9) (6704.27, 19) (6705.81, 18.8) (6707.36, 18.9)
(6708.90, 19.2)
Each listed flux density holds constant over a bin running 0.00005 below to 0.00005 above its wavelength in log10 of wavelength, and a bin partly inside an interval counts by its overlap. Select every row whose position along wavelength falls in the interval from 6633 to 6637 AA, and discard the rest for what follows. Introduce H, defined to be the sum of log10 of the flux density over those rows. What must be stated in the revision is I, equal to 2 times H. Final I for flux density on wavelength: 7.70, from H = 3.85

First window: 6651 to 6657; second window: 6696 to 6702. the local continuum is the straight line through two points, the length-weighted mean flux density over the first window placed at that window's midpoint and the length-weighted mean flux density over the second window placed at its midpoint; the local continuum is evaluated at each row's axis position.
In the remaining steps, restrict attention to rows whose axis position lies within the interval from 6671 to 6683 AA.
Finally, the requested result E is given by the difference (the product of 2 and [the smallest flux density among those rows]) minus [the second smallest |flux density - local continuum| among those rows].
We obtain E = 36.3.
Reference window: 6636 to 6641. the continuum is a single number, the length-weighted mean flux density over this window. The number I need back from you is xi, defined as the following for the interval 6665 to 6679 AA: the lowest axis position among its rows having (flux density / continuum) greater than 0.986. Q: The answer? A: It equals 6665.79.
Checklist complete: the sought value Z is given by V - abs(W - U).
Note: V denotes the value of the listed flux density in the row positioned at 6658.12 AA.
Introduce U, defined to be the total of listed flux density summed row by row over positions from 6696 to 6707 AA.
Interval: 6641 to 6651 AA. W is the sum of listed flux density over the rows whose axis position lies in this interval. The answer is 13.3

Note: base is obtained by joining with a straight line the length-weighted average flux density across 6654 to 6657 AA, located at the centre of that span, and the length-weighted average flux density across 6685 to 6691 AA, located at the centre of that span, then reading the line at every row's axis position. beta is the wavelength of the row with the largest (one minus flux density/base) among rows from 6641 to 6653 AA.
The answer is 6648.93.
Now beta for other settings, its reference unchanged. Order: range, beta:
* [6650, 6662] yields 6655.05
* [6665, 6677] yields 6670.39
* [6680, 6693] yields 6687.31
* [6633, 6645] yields 6633.63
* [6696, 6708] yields 6698.10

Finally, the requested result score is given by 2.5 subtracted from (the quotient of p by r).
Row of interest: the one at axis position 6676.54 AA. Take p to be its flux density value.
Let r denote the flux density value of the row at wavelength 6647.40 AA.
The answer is -1.51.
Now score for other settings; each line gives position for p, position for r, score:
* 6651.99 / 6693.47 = -1.50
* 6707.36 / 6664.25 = -1.44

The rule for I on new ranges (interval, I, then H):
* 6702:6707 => 7.66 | 3.83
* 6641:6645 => 7.96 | 3.98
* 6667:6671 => 7.76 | 3.88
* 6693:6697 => 7.72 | 3.86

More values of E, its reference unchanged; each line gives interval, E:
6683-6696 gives 36.1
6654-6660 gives 38.0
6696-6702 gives 35.3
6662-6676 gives 35.7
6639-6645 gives 36.6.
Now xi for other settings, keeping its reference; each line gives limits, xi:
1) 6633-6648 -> 6636.69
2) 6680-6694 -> 6684.23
